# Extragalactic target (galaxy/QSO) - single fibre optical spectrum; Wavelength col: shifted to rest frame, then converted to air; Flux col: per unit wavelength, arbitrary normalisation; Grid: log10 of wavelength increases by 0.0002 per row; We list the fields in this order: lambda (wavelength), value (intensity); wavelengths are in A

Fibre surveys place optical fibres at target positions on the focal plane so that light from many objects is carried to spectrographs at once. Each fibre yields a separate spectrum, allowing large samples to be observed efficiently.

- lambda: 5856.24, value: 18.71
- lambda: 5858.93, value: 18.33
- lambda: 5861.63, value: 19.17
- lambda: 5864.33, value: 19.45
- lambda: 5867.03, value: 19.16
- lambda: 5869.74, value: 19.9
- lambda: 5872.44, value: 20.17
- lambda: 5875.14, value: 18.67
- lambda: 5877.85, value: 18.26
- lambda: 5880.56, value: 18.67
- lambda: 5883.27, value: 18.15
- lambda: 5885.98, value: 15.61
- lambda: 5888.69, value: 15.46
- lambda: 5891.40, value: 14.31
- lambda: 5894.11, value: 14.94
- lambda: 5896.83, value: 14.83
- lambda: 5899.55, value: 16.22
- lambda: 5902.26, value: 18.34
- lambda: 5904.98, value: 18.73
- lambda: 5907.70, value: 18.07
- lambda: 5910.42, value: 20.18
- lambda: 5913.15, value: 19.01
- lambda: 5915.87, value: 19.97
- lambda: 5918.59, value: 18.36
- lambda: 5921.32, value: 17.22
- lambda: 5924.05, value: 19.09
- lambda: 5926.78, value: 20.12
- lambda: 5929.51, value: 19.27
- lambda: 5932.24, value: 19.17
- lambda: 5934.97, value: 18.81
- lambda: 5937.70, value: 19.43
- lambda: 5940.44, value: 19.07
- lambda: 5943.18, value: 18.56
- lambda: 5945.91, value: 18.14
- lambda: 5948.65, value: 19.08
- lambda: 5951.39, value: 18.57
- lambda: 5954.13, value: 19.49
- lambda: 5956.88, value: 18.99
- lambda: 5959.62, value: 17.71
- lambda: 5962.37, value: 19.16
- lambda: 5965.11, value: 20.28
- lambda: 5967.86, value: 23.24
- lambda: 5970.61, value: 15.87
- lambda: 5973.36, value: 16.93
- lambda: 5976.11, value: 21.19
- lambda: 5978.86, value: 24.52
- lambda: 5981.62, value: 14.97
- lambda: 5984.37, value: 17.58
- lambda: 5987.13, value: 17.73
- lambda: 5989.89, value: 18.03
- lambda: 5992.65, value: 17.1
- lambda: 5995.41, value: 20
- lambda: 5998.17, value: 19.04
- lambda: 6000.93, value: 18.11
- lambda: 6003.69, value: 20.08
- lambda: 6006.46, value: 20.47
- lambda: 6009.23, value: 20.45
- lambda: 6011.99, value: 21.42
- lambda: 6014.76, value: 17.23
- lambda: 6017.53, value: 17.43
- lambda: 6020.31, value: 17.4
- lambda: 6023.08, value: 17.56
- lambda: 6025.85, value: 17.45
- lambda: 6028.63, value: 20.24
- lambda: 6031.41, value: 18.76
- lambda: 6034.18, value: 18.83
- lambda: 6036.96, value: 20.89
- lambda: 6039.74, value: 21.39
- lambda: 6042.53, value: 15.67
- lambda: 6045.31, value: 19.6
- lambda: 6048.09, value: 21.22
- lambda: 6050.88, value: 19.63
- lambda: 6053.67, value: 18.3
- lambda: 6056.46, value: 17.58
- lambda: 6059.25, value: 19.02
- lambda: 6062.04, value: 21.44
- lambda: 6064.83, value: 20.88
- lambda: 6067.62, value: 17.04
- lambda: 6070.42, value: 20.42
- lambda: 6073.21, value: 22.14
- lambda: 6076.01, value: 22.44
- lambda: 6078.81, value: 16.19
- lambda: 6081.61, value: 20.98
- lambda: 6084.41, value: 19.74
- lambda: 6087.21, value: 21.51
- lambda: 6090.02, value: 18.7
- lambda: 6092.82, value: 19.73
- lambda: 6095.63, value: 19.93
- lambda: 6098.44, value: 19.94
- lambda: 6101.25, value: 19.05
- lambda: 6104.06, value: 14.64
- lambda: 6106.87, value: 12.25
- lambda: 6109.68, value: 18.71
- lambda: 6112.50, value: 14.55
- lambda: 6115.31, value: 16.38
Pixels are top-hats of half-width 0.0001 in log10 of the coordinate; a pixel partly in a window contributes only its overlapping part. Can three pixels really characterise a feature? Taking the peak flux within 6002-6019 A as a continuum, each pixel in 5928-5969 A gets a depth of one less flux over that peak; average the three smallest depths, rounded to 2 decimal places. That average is 0.02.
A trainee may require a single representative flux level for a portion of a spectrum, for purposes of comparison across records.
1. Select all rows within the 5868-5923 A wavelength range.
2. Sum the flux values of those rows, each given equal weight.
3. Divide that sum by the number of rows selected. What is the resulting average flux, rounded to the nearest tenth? 17.8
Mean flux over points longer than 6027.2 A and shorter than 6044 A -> 19.3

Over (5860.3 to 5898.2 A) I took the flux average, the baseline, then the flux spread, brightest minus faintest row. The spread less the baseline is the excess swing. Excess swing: -11.8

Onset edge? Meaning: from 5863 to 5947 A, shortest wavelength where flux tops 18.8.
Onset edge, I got 5864.33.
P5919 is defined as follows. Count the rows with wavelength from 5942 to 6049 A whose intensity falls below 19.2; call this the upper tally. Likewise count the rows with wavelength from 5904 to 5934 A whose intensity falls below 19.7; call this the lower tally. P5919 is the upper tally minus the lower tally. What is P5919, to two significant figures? 16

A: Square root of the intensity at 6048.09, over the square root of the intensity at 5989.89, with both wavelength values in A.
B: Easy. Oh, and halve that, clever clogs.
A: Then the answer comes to 0.54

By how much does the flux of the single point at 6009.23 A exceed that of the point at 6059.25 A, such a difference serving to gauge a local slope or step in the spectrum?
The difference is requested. 1.4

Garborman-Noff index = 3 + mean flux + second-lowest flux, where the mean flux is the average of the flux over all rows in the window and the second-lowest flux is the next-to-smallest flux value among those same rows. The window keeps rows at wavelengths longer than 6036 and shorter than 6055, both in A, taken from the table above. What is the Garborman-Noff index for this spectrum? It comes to 40.8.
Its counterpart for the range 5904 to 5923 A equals 39.9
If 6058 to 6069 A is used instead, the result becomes 41.6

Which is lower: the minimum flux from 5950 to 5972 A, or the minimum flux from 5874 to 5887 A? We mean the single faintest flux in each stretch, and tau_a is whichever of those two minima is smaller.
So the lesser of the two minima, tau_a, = 15.6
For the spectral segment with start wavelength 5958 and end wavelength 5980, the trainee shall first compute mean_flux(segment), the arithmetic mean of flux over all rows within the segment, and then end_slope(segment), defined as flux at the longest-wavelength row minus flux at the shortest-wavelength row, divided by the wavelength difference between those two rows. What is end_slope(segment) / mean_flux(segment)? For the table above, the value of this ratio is 0.018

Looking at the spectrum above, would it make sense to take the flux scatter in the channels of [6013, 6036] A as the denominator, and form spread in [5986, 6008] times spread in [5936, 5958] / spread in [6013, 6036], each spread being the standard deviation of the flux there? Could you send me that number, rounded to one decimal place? 0.5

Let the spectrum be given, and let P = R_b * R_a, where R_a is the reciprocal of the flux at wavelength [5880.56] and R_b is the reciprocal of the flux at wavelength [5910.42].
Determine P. 0.0027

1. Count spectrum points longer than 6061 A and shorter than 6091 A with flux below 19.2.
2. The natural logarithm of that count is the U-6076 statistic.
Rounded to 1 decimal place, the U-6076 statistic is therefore 1.1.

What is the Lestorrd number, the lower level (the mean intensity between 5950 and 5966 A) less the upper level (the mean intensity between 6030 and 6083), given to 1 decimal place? -0.6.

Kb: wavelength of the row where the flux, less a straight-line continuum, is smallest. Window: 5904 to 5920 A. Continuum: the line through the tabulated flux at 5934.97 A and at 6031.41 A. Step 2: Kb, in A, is 5907.70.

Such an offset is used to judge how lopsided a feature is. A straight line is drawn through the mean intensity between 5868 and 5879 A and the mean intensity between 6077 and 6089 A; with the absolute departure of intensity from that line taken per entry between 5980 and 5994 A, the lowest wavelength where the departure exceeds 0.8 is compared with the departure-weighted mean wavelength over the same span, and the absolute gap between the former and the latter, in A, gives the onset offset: 4.4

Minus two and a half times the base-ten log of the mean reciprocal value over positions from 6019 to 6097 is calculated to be 3.21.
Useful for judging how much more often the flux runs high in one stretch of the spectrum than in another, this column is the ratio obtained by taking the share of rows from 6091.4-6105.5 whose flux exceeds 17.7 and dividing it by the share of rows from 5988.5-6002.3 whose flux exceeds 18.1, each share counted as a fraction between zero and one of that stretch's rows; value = 1.3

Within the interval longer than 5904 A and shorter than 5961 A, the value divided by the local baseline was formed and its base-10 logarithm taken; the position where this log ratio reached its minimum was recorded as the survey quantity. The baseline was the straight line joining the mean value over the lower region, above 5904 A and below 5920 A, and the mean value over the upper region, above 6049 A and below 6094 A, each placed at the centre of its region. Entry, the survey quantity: 5921.32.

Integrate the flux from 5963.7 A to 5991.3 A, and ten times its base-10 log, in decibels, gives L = 27.2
